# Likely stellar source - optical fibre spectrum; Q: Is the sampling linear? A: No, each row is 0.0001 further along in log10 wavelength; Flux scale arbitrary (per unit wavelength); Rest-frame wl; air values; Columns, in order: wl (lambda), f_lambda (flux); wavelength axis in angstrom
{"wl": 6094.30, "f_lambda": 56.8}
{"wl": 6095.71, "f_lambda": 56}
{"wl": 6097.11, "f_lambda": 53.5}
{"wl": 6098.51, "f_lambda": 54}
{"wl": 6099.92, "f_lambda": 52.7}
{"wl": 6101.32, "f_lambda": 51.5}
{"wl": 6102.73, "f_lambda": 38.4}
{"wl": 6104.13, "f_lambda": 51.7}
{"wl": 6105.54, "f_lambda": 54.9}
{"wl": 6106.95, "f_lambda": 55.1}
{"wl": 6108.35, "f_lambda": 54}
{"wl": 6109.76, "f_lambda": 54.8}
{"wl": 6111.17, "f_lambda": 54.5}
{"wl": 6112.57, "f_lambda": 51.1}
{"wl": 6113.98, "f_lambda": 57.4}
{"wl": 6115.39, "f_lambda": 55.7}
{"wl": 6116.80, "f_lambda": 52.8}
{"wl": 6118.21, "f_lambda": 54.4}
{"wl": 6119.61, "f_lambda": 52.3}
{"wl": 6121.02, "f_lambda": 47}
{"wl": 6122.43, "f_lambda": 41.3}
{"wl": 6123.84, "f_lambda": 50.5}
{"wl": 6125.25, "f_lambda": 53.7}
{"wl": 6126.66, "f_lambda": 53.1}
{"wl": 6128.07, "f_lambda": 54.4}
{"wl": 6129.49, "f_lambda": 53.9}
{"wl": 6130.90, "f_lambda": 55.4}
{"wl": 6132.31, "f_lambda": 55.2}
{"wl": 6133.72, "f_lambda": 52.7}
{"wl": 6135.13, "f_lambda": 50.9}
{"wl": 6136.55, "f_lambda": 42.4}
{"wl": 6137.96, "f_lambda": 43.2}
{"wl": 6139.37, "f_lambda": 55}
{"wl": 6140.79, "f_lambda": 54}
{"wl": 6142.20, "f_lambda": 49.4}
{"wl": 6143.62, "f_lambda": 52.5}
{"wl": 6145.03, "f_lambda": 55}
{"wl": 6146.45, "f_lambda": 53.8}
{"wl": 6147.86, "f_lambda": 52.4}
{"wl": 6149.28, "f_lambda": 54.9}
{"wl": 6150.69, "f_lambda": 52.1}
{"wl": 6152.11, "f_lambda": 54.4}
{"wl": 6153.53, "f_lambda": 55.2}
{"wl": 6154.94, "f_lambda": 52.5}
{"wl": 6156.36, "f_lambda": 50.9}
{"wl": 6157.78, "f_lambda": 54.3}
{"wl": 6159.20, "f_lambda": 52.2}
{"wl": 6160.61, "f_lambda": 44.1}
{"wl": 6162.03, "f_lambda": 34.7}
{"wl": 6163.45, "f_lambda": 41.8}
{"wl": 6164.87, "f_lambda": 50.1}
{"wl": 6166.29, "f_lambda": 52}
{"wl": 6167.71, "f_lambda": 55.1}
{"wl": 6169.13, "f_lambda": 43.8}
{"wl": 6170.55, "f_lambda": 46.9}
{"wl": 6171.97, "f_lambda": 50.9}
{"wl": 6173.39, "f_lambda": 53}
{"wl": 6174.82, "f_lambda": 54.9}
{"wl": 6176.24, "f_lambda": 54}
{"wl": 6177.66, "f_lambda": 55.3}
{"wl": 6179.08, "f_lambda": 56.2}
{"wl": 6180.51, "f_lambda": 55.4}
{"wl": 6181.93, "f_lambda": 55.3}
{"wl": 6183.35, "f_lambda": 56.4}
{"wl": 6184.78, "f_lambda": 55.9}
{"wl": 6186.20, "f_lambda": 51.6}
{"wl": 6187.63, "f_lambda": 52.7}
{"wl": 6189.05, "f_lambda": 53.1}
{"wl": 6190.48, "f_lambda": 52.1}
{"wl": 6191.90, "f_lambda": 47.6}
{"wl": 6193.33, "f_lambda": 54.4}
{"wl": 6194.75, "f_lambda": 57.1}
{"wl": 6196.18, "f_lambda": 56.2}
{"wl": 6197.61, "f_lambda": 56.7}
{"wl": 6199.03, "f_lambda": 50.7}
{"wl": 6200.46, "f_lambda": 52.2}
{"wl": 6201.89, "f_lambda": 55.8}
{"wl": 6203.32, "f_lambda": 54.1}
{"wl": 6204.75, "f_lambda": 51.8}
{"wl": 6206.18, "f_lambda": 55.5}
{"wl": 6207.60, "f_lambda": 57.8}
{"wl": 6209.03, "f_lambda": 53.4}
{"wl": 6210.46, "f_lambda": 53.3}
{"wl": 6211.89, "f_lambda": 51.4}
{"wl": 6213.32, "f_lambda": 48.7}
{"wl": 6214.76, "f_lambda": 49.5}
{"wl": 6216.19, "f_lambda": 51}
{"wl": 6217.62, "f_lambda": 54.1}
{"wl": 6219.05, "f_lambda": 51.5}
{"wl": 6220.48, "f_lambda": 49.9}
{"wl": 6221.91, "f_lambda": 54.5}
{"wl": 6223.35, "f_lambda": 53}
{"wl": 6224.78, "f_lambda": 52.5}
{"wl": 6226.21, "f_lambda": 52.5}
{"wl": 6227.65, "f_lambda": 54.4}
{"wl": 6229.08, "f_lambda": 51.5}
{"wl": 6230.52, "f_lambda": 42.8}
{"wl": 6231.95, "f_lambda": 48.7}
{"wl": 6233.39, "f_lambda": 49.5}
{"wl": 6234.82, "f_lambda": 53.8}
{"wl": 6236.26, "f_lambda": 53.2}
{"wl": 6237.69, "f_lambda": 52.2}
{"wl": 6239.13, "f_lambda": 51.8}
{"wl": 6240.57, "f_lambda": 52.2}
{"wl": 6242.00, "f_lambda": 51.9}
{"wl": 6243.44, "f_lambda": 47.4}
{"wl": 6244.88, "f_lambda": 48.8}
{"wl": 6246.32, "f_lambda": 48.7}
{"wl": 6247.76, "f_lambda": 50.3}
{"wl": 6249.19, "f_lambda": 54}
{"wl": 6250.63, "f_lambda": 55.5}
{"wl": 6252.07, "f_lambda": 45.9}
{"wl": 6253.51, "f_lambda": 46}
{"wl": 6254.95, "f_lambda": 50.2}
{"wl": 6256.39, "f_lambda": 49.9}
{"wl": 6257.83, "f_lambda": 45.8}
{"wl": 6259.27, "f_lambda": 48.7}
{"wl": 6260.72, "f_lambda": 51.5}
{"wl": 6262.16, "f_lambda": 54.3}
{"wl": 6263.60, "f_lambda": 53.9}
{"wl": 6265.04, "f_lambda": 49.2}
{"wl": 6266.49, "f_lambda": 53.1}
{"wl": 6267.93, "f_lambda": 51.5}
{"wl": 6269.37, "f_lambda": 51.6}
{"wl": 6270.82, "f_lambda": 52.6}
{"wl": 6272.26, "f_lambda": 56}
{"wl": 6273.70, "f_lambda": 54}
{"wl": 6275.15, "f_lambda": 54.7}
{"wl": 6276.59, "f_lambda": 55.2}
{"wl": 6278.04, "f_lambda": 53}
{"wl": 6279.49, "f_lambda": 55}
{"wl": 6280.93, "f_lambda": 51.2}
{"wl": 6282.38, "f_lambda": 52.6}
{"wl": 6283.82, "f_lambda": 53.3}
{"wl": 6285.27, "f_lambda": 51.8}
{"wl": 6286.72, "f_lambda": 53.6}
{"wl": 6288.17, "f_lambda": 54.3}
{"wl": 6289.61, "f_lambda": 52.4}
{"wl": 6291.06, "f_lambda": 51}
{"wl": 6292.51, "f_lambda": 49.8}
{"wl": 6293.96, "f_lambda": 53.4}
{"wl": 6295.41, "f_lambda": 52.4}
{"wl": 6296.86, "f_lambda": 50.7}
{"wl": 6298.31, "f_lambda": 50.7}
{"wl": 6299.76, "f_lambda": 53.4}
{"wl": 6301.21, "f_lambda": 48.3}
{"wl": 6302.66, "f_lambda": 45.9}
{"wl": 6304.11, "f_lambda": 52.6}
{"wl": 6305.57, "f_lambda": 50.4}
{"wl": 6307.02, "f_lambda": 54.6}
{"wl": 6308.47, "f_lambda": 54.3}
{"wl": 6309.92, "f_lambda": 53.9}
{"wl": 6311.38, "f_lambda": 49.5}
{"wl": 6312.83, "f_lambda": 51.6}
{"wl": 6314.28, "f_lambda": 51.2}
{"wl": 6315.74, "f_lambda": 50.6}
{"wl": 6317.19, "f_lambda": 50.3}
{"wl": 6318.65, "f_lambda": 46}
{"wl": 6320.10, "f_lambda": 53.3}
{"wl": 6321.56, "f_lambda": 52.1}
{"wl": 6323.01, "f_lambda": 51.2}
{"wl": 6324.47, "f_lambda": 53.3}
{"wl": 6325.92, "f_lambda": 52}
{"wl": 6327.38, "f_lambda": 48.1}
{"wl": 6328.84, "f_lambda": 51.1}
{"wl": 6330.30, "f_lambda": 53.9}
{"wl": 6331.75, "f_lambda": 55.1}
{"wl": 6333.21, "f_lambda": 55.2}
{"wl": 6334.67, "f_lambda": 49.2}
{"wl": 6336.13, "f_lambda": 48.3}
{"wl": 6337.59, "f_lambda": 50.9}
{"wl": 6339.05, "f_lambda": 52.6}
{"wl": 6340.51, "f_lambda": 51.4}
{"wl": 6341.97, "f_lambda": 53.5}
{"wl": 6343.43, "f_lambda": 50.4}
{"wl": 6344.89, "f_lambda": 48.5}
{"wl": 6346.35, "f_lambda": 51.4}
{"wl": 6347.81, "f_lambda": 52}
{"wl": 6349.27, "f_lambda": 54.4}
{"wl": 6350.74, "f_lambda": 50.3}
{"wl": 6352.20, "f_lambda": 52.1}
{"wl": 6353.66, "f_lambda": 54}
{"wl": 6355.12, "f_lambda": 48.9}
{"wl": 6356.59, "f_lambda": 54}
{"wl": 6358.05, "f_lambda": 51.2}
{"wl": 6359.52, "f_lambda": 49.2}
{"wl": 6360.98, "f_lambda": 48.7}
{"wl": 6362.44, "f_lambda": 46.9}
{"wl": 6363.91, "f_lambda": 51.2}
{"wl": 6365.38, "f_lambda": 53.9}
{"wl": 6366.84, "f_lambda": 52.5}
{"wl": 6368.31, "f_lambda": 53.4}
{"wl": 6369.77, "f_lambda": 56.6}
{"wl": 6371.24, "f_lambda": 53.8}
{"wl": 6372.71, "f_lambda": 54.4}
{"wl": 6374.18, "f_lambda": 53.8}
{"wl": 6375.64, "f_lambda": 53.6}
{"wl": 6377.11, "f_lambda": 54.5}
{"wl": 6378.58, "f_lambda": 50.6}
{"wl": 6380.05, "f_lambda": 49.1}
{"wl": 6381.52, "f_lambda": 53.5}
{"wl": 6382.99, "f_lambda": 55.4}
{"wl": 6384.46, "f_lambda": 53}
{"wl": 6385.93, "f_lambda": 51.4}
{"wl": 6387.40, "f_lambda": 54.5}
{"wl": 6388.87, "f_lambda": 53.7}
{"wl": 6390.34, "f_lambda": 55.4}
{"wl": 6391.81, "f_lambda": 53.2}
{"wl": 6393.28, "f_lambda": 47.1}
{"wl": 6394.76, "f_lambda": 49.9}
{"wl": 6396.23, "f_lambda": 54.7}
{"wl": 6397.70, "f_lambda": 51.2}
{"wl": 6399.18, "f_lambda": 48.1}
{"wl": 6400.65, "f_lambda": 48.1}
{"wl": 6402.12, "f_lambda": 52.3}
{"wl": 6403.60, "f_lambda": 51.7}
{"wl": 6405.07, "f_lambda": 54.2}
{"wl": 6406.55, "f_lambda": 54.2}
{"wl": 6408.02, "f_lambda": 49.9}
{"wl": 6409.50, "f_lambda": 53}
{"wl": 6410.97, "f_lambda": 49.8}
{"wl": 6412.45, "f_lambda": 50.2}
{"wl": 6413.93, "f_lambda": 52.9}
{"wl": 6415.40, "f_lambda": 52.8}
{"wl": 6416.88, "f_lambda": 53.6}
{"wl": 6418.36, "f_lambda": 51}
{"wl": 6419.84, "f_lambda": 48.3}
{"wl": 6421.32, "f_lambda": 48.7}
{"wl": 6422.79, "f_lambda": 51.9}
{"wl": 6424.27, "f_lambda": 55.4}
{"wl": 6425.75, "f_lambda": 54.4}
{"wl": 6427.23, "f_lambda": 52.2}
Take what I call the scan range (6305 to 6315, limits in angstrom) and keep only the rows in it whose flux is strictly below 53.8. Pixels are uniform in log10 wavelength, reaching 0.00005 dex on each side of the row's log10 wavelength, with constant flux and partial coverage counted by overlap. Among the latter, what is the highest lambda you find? 6314.28 angstrom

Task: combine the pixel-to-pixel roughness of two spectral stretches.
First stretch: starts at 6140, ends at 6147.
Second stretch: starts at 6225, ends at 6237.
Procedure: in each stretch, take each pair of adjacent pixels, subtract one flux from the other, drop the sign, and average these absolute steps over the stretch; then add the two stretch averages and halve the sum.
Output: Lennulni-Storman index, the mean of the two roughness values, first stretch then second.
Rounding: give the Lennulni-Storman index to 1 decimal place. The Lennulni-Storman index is 3.2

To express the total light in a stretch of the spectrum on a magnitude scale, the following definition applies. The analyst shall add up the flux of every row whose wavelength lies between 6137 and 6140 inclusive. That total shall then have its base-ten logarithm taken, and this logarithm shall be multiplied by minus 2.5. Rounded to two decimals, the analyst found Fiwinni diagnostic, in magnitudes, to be -4.98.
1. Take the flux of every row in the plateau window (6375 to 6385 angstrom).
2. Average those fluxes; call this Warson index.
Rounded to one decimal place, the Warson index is 52.8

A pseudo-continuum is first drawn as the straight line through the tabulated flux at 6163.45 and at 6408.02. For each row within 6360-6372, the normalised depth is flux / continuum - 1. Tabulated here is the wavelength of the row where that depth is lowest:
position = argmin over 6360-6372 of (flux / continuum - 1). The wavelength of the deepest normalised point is 6362.44 angstrom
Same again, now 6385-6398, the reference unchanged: 6393.28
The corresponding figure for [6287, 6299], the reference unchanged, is 6292.51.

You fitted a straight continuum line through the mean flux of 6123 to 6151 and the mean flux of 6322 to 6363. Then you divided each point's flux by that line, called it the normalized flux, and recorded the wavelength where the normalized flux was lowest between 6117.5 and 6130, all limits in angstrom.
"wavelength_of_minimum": 6122.43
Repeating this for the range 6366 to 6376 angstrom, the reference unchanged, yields 6366.84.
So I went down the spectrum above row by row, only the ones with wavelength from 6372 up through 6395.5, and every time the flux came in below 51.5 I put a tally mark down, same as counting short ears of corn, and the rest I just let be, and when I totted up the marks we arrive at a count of 5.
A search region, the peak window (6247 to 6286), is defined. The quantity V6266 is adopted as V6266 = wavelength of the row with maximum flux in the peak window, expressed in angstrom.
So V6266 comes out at 6272.26 angstrom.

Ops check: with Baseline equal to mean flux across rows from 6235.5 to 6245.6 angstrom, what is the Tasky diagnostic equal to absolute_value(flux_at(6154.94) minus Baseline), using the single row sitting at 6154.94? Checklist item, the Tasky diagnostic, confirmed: 1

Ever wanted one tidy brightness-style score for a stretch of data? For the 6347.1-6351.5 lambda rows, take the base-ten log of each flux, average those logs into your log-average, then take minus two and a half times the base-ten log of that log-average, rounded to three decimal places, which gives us -0.587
